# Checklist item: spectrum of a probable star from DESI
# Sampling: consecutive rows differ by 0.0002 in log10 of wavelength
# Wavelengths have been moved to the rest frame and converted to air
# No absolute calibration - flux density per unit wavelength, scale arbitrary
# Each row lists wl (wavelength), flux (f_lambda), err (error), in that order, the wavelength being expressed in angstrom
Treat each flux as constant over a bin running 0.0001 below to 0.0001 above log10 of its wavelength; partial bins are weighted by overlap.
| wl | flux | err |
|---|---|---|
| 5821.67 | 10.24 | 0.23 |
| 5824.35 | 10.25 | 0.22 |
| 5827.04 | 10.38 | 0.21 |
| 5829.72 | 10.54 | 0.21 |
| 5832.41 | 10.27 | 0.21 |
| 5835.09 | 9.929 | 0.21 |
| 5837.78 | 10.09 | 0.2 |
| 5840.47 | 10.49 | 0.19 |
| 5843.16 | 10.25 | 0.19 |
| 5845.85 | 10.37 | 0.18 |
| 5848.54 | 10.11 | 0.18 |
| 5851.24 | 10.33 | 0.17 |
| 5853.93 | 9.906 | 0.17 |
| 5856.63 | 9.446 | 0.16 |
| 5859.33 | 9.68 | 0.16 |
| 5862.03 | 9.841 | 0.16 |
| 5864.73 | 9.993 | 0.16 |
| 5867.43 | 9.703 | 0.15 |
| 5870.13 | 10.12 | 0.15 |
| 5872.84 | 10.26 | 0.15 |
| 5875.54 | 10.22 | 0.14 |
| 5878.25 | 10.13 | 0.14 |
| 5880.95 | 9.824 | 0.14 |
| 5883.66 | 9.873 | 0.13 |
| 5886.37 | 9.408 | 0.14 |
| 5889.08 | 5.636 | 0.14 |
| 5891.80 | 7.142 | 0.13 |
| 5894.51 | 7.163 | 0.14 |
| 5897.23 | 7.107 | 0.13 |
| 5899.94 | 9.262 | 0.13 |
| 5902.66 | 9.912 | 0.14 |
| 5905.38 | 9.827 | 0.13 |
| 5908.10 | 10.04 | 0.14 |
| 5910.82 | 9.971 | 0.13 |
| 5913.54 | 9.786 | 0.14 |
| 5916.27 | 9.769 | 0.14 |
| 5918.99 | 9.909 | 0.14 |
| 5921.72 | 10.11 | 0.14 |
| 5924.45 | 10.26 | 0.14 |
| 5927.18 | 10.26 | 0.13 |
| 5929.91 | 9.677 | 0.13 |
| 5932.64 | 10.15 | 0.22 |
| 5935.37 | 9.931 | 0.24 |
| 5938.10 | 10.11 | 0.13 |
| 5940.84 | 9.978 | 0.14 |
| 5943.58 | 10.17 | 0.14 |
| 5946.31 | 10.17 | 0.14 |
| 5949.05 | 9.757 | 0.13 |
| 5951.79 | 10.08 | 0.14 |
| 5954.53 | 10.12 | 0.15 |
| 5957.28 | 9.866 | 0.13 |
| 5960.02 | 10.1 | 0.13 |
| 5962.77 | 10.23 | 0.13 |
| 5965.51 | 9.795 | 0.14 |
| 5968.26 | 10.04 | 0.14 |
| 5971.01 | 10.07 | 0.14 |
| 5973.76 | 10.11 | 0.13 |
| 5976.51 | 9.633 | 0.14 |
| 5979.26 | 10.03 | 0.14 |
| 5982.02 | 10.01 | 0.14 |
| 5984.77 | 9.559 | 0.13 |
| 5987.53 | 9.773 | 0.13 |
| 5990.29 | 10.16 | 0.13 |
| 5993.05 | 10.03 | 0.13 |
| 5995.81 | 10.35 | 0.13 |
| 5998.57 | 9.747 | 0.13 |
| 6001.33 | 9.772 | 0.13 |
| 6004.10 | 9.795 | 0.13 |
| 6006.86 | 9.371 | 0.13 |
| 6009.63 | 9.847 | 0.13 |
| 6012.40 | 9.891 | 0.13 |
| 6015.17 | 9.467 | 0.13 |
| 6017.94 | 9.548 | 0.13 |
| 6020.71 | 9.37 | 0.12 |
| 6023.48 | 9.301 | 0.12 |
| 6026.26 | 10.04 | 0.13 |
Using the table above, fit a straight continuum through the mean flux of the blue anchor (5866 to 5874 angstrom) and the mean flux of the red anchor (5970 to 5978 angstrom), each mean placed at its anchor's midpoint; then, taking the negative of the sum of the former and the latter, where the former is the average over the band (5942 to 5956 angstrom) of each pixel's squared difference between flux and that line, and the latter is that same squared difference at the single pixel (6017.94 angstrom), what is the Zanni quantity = -0.16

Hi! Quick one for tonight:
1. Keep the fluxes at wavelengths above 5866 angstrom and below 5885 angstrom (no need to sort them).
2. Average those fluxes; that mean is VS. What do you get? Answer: 10.0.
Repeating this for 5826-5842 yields 10.3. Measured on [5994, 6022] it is 9.7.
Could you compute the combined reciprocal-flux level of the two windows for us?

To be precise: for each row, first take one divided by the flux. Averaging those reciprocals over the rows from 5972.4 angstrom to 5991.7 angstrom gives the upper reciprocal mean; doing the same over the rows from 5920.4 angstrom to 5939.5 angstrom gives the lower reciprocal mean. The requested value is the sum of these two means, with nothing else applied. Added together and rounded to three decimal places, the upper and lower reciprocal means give 0.200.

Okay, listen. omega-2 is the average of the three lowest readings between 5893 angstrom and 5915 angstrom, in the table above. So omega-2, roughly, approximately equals 7.8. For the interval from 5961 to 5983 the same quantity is 9.8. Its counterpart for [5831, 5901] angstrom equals 6.6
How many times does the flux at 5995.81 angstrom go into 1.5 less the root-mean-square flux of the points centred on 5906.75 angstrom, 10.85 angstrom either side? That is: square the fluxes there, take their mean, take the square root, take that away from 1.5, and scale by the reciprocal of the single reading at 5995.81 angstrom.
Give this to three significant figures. -0.773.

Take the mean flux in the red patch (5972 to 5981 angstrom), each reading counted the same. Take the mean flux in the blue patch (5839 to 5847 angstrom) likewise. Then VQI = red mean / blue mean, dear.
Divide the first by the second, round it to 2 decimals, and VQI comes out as 0.96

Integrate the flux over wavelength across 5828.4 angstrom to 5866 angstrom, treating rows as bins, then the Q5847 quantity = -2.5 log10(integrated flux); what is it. -6.45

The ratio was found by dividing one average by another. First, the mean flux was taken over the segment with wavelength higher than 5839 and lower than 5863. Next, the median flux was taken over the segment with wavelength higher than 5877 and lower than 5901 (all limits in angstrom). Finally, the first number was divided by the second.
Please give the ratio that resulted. 1.08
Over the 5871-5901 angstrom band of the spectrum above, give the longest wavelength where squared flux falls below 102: 5899.94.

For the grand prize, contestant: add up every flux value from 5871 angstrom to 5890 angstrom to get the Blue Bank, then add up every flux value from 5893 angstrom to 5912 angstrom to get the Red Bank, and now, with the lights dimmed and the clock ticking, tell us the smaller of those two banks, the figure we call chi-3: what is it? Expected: 63.3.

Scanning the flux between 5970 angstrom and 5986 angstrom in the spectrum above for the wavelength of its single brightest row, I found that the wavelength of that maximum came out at 5973.76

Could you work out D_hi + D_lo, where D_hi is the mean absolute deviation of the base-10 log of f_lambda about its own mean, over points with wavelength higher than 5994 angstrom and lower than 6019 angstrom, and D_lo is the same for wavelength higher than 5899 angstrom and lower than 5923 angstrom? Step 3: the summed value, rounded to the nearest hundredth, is 0.02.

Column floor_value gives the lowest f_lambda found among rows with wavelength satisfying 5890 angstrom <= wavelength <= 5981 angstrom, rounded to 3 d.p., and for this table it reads 7.107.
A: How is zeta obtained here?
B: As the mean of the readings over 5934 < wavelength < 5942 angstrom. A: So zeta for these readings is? 10.0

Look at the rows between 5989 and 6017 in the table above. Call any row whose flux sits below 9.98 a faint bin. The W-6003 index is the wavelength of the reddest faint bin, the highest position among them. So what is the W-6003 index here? 6015.17 angstrom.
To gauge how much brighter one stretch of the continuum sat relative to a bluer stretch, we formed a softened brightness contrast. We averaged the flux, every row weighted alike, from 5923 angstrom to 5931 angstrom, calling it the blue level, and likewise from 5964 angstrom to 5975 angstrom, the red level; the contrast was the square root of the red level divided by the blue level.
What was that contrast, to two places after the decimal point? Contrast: 1.00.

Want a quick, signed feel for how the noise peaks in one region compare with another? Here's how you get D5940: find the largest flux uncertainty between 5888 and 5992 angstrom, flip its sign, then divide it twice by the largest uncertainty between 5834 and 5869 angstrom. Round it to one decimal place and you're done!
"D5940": -5.4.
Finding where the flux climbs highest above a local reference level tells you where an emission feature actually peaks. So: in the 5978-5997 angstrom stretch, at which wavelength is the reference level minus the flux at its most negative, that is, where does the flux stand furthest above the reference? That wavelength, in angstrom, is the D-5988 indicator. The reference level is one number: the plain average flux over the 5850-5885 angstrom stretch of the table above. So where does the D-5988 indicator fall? 5995.81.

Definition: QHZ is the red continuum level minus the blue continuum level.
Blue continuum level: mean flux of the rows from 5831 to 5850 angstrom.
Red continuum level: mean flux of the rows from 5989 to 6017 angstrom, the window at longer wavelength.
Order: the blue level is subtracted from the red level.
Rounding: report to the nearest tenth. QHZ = -0.4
